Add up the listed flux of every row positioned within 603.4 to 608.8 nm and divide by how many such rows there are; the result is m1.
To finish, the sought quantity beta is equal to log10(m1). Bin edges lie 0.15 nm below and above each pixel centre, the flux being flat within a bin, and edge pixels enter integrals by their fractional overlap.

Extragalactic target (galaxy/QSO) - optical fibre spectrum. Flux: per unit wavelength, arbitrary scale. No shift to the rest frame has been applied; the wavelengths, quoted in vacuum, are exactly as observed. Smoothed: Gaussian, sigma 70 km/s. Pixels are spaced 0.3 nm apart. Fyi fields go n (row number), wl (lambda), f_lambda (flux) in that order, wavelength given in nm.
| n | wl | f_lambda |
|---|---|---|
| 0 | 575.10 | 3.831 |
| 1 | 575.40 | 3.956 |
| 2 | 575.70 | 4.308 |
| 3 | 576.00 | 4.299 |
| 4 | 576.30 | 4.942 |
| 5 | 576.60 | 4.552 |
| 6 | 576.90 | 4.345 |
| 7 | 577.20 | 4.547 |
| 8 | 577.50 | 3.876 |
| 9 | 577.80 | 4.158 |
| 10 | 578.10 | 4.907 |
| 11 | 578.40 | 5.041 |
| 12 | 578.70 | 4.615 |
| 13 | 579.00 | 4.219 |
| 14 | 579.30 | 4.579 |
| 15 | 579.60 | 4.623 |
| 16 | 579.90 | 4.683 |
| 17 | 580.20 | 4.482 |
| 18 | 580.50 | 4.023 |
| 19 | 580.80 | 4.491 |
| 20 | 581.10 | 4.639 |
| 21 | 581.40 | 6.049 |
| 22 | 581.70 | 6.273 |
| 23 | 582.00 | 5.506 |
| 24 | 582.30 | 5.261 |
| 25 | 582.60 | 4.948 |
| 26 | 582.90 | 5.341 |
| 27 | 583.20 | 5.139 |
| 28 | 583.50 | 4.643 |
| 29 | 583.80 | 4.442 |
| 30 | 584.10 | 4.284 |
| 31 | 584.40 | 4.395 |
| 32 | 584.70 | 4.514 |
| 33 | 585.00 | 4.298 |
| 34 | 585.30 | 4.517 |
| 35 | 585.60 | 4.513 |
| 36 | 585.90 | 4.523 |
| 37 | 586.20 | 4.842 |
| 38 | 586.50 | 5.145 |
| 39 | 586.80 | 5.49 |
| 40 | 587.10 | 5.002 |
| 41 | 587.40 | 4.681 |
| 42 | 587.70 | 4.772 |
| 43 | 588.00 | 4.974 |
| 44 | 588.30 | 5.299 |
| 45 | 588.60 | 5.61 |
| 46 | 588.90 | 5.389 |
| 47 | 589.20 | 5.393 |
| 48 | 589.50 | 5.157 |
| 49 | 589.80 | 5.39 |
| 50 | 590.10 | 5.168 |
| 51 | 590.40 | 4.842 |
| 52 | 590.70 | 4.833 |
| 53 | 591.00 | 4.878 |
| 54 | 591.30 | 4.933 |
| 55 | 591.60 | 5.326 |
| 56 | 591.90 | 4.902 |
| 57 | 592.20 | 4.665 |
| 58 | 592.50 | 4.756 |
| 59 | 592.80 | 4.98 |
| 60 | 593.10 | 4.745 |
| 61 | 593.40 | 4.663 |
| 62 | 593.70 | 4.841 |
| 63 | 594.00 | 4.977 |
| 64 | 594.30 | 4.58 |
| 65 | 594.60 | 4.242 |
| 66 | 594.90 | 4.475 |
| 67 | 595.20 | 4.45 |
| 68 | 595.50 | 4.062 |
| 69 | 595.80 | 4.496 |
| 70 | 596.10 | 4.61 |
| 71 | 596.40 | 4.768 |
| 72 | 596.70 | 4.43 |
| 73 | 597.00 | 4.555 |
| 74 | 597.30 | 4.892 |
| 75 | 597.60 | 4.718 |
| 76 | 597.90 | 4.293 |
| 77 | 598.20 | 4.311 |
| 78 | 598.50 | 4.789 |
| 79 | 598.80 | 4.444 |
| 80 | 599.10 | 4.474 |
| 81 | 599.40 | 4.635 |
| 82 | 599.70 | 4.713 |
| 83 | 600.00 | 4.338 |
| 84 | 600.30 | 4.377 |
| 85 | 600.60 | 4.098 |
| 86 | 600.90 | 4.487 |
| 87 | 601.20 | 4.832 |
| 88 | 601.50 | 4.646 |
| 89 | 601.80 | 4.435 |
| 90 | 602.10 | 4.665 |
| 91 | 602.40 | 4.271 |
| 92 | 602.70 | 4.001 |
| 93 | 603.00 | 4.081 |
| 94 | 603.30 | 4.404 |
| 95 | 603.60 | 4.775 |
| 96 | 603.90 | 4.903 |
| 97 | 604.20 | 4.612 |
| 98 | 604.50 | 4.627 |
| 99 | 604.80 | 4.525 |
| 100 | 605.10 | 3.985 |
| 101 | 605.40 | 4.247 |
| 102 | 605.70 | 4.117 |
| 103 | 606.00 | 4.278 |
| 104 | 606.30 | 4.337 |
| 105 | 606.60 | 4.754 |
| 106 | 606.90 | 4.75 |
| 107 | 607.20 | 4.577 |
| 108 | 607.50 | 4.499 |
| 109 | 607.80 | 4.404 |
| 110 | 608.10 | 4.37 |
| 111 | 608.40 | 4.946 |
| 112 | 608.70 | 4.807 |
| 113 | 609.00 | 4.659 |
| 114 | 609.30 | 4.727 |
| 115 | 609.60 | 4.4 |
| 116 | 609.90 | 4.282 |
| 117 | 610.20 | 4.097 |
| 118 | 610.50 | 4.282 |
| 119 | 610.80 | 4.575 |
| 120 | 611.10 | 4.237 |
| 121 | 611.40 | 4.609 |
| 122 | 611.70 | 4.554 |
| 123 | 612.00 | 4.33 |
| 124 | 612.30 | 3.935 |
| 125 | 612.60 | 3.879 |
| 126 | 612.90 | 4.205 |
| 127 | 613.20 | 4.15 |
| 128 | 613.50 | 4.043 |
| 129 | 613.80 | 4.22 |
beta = 0.656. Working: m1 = 4.53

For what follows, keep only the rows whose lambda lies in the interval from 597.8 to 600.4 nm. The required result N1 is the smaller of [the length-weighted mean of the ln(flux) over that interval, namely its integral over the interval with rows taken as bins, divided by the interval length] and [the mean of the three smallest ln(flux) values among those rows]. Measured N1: 1.46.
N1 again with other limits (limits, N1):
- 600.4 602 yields 1.47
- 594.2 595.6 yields 1.45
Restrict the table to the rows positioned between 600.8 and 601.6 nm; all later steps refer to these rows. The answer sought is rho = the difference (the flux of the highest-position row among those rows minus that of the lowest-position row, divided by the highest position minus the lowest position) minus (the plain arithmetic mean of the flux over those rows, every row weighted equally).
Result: -4.4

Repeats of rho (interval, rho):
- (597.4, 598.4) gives -5.1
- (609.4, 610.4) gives -4.8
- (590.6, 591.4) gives -4.7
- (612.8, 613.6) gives -4.4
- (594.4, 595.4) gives -4.0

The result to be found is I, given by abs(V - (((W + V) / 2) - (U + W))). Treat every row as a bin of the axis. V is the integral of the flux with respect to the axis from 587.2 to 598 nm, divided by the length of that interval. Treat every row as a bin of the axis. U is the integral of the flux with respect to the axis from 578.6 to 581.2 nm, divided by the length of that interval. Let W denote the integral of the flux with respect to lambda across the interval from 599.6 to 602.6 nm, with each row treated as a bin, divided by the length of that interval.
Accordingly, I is 9.1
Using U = 4.5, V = 4.8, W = 4.47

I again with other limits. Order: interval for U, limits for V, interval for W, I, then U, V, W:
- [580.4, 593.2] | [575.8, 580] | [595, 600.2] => 9.5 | 5.0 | 4.5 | 4.53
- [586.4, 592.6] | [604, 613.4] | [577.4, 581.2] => 9.5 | 5.1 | 4.4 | 4.49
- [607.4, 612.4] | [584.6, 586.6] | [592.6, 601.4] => 9.0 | 4.5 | 4.6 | 4.56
